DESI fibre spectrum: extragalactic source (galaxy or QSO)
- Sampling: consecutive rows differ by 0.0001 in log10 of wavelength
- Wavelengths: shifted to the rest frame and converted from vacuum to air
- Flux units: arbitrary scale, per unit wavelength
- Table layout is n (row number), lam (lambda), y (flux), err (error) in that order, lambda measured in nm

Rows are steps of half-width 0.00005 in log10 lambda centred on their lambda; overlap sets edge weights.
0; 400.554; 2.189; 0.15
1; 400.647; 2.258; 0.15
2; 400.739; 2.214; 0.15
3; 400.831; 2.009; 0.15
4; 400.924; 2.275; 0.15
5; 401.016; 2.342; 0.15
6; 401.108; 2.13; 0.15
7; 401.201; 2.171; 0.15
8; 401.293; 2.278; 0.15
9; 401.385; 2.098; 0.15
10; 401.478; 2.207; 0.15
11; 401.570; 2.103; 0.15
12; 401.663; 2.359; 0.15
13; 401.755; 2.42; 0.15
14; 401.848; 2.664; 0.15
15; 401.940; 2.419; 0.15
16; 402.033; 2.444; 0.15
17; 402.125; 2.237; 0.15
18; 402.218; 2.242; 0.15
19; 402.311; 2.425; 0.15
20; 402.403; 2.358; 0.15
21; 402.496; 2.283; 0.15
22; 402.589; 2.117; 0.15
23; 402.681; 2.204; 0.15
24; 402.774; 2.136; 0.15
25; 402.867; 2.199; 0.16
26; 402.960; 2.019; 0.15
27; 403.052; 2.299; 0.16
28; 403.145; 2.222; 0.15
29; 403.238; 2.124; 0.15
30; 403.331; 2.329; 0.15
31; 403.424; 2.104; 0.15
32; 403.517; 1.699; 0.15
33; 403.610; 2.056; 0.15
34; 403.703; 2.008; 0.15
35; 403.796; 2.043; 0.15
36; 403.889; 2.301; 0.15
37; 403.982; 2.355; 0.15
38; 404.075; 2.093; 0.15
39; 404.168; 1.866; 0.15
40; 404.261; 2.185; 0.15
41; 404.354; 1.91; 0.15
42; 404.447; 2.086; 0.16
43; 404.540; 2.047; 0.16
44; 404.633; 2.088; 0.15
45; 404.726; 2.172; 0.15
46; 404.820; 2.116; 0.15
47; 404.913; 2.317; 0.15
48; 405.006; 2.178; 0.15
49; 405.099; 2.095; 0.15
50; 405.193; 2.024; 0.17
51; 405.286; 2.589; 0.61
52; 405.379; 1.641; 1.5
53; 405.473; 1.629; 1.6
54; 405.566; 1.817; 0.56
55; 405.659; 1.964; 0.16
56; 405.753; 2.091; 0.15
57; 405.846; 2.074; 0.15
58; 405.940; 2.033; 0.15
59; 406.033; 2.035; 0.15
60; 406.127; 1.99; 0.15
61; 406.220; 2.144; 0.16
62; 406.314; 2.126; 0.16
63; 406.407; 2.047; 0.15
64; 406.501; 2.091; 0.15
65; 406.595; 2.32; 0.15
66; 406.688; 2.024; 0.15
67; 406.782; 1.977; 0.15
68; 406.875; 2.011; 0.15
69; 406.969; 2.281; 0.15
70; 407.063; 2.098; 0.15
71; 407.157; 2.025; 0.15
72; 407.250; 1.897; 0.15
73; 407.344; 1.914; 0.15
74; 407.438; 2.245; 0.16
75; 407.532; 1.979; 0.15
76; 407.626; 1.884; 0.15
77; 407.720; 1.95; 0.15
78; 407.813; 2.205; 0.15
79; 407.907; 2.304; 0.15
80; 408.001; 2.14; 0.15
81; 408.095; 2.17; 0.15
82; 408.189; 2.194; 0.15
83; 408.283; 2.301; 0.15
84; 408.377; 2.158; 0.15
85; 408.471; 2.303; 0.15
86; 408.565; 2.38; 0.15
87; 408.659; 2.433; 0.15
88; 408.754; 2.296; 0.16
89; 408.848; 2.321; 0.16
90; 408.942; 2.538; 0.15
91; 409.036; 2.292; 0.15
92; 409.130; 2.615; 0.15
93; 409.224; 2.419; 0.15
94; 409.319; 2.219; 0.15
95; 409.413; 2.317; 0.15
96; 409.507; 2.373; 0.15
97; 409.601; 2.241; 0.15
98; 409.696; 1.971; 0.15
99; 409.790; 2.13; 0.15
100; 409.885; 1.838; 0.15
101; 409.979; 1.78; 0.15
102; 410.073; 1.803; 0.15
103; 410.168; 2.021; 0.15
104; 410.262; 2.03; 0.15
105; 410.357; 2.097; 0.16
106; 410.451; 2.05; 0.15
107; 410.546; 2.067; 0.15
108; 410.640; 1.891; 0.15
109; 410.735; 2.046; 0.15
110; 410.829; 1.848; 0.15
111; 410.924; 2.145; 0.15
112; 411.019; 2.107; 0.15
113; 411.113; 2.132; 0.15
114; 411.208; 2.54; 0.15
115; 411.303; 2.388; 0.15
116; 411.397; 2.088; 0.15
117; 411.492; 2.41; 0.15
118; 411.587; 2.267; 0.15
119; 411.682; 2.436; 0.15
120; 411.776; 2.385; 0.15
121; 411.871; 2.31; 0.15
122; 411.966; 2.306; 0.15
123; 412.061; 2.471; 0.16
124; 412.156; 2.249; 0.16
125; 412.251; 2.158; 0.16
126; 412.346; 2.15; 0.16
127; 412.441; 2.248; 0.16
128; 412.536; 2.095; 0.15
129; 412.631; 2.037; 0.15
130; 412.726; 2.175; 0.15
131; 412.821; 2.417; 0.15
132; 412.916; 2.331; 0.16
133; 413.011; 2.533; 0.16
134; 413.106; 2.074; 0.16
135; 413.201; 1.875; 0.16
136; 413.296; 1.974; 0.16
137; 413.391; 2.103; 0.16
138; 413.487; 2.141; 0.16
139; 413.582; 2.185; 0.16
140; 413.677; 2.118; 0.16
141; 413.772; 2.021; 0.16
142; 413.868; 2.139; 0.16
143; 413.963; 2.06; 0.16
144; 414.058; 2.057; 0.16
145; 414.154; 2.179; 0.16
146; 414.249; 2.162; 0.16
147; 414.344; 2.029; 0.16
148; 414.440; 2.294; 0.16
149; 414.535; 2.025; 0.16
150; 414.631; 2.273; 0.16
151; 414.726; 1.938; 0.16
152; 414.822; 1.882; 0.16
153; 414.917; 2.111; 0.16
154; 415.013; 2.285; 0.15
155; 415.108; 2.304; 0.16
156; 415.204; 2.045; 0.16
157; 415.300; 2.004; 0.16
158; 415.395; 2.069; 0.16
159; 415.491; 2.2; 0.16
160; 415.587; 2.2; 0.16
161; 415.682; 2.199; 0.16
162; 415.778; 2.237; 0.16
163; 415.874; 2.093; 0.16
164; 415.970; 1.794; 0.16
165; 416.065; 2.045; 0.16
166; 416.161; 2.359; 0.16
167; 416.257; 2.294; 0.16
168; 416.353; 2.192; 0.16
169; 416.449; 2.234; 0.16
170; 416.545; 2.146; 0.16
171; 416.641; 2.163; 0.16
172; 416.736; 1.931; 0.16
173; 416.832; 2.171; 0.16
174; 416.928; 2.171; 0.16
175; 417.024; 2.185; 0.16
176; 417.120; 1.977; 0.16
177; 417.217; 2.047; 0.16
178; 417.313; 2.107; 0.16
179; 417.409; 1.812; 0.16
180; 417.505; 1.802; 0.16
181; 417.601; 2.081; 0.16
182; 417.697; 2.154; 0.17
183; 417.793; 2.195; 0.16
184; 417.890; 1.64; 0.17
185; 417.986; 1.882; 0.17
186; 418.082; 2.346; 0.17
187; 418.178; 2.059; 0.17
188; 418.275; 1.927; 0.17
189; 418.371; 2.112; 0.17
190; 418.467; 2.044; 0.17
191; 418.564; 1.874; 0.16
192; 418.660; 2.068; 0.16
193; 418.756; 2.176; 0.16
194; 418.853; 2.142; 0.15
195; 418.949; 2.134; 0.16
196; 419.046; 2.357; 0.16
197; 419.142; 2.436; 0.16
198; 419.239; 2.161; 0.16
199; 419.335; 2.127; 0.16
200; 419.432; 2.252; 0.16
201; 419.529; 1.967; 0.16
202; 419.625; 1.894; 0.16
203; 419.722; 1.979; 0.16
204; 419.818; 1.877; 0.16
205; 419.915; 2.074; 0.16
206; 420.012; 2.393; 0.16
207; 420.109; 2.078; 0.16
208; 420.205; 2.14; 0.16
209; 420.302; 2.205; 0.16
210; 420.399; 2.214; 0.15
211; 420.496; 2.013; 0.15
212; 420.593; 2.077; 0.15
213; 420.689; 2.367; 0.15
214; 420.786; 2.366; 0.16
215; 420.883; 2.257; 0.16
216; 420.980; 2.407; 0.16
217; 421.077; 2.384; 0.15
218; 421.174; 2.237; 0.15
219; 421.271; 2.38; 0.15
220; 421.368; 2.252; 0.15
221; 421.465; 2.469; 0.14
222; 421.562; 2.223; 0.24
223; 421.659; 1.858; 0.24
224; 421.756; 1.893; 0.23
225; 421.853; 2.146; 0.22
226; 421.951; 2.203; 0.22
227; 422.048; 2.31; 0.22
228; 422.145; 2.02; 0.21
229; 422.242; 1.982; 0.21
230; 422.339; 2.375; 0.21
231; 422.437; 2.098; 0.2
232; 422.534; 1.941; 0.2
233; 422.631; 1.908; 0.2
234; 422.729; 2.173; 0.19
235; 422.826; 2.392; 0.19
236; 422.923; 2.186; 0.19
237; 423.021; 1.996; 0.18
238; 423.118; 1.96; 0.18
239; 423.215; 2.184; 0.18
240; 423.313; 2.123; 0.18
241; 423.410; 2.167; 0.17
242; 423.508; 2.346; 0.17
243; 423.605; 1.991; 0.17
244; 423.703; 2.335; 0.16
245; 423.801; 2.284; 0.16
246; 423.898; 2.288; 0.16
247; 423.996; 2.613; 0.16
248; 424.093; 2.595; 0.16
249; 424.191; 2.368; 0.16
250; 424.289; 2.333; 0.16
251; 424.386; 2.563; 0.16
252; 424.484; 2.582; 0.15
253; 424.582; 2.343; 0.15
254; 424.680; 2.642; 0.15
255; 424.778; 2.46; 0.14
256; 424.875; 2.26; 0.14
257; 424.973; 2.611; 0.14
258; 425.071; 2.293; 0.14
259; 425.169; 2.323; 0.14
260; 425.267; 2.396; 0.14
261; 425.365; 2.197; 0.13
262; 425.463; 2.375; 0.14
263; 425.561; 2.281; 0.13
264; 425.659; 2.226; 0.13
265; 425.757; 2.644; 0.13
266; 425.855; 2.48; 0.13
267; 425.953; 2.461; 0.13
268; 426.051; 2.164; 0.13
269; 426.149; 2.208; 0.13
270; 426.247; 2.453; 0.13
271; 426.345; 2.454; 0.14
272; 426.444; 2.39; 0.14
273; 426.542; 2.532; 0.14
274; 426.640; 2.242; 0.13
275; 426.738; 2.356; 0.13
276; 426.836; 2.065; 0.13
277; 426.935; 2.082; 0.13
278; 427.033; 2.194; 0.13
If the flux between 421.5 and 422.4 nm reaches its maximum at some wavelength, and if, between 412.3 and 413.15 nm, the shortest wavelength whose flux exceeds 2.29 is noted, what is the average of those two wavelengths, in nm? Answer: 417.58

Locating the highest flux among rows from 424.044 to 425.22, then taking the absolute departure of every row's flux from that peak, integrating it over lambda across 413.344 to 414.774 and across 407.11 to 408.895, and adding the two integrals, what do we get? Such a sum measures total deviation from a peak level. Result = 1.6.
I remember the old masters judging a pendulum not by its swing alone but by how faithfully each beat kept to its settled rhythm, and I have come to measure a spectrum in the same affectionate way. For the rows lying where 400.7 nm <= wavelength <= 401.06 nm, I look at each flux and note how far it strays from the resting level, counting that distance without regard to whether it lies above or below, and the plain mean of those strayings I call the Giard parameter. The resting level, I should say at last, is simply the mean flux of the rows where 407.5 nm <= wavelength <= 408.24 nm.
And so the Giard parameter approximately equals 0.15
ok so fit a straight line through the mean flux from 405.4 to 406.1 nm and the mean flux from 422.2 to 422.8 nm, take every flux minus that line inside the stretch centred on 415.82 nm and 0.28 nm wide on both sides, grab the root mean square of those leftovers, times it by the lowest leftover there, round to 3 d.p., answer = -0.039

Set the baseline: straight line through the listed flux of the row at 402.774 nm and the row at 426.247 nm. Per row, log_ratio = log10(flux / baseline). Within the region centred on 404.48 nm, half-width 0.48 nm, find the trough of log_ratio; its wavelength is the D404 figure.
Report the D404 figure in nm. 404.168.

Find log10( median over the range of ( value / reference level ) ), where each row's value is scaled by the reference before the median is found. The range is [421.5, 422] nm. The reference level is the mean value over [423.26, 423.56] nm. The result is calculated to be -0.013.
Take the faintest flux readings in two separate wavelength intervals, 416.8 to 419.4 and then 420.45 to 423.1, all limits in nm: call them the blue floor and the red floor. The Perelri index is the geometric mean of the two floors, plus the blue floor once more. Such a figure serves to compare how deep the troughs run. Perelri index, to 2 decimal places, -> 3.39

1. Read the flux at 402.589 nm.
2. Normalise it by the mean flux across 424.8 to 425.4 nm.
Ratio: 0.90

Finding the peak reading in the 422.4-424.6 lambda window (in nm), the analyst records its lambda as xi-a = 423.996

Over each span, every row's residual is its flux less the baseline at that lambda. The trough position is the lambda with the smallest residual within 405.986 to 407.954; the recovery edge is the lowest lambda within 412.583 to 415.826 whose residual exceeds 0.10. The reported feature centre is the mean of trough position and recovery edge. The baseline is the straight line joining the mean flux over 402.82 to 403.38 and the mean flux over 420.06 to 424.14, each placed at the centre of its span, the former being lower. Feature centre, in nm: 410.22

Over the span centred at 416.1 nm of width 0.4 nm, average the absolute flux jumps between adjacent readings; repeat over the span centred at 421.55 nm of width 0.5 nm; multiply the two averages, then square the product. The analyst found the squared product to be 0.0021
